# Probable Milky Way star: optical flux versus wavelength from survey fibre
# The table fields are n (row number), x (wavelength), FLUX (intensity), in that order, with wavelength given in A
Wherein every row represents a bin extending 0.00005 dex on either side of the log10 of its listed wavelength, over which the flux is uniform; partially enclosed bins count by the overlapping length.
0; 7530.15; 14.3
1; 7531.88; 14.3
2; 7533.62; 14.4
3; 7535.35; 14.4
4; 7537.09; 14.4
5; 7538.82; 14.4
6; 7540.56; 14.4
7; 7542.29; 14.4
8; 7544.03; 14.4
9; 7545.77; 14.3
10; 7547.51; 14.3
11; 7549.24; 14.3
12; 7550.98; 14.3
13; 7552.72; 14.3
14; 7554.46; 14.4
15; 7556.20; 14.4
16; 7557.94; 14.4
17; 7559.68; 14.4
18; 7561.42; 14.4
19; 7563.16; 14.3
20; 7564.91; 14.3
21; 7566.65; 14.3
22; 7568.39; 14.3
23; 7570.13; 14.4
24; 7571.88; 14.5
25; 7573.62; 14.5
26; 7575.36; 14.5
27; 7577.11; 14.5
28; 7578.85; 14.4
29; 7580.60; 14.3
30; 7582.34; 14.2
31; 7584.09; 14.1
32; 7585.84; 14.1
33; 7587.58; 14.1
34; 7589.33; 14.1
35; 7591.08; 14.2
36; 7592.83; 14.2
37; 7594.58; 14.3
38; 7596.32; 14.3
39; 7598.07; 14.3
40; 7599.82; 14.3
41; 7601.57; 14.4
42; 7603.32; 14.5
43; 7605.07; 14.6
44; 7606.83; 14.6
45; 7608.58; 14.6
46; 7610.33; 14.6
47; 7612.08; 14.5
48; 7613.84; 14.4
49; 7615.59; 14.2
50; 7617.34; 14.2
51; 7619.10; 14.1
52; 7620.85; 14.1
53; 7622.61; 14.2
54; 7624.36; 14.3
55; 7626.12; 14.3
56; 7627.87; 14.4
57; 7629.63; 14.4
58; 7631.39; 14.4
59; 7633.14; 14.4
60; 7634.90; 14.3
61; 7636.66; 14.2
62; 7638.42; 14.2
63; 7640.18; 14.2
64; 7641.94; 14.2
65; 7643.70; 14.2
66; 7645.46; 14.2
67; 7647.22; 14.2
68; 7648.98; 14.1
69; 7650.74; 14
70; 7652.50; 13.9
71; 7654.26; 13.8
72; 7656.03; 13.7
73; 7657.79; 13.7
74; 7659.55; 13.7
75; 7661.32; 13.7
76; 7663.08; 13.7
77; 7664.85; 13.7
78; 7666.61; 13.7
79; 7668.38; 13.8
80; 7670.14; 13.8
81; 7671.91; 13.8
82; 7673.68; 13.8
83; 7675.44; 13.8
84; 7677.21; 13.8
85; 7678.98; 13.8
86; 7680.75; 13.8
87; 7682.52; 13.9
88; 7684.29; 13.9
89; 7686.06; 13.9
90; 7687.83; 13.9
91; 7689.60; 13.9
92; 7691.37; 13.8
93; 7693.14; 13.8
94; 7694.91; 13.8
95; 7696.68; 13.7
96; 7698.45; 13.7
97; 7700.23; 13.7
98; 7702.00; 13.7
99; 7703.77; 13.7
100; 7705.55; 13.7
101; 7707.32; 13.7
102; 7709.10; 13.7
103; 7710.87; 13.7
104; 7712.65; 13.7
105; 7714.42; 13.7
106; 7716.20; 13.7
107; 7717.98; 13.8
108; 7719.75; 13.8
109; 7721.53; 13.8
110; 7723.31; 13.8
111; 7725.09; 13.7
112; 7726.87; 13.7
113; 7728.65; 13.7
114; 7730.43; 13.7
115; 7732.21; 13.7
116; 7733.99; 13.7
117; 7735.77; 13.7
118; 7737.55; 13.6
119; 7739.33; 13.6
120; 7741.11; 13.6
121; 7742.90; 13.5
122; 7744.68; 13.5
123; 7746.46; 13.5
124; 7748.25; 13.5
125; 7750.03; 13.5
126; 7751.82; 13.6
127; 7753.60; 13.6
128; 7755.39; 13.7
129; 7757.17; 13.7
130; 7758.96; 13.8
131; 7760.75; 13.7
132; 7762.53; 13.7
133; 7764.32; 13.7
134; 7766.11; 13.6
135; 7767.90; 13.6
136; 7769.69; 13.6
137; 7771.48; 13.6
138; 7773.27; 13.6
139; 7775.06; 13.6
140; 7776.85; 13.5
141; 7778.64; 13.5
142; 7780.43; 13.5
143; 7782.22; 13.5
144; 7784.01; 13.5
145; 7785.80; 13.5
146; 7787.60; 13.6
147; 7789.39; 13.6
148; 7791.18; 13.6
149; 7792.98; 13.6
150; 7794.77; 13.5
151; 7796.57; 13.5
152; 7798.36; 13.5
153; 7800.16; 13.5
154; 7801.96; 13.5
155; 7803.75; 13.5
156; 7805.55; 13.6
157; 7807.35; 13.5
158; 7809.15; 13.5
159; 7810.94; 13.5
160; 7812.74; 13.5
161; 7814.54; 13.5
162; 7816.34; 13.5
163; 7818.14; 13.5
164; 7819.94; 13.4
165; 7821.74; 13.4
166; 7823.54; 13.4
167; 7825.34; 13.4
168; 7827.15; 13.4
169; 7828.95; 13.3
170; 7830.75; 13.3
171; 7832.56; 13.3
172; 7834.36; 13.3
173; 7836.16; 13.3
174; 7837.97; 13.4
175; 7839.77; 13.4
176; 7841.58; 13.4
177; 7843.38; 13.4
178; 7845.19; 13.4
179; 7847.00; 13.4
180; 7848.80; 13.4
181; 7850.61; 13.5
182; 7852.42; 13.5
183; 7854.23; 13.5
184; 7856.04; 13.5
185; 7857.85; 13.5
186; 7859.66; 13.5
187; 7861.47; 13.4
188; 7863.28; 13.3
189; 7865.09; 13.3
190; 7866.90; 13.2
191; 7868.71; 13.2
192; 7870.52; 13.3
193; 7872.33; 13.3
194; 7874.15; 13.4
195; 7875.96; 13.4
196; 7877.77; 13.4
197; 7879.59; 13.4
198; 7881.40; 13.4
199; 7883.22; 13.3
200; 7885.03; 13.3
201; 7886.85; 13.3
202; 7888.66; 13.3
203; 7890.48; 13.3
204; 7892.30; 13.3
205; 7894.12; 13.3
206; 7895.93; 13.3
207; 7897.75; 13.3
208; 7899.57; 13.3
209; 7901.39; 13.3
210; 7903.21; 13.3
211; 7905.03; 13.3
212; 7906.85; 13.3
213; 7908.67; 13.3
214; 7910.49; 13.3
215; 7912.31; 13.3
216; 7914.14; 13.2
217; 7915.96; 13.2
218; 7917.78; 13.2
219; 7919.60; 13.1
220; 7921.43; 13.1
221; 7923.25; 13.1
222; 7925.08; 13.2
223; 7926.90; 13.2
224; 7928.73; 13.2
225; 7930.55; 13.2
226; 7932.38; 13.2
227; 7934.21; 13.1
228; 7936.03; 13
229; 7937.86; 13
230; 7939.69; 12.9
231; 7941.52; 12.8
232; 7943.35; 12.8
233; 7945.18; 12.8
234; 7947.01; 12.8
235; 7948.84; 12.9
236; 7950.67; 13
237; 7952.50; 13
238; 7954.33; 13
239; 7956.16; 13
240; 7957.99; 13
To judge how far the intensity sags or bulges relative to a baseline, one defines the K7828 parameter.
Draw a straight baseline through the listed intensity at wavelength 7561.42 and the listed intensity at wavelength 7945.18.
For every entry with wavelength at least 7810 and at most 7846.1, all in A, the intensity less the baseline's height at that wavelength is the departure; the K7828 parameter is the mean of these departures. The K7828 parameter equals 0.11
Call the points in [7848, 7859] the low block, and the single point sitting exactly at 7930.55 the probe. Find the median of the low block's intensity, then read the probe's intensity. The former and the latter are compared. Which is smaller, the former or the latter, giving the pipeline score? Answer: 13.2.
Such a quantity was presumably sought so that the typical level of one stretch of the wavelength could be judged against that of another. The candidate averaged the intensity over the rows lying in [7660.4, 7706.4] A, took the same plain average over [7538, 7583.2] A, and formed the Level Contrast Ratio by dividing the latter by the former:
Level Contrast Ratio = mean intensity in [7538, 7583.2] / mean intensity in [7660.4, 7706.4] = 1.04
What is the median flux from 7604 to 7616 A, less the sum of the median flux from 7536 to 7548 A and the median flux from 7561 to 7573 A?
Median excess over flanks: -14.1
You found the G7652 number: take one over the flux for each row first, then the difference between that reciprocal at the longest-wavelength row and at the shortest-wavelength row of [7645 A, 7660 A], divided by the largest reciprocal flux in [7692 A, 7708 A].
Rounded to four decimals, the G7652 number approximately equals 0.0352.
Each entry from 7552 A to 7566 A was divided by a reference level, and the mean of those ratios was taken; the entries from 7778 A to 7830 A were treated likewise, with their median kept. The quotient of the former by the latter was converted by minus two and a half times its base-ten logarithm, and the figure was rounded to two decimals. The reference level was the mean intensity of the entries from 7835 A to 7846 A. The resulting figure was -0.07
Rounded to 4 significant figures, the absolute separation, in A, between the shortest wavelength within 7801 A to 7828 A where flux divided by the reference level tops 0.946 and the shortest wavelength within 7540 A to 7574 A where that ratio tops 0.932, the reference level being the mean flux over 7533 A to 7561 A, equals 265.0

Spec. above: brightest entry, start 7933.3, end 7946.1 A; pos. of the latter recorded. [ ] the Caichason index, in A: 7934.21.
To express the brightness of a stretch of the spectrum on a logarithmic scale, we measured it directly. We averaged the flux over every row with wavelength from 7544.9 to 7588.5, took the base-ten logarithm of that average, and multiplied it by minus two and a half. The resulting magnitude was -2.89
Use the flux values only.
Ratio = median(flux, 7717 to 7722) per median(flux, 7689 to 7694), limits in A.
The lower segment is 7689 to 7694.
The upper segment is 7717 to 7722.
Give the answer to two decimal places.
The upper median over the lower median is 1.00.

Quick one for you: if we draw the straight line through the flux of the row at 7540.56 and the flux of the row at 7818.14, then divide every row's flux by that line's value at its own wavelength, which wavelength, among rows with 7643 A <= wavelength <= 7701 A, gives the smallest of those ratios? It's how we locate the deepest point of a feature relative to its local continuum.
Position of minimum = 7656.03 A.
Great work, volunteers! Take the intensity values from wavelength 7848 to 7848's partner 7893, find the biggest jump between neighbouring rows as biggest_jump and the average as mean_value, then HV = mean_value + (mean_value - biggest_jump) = 26.6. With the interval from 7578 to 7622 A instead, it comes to 28.4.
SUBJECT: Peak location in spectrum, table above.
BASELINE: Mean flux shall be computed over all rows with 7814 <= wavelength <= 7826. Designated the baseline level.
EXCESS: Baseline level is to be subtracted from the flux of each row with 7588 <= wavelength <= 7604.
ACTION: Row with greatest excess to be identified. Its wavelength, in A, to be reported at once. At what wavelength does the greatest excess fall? 7603.32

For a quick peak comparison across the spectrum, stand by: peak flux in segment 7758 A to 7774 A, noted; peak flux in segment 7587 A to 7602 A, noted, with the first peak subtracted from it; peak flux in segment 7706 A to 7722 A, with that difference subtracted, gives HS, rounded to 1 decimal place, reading 13.2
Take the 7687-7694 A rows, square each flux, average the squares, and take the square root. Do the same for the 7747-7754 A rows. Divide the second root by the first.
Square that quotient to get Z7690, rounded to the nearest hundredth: 0.96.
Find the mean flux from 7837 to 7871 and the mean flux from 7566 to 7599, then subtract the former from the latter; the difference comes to 0.90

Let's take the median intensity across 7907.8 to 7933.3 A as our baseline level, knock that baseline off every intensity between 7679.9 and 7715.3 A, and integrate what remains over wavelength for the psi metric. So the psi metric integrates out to 20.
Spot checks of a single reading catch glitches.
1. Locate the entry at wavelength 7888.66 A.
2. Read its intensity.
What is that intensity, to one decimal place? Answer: 13.3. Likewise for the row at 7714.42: 13.7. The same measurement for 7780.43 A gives 13.5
